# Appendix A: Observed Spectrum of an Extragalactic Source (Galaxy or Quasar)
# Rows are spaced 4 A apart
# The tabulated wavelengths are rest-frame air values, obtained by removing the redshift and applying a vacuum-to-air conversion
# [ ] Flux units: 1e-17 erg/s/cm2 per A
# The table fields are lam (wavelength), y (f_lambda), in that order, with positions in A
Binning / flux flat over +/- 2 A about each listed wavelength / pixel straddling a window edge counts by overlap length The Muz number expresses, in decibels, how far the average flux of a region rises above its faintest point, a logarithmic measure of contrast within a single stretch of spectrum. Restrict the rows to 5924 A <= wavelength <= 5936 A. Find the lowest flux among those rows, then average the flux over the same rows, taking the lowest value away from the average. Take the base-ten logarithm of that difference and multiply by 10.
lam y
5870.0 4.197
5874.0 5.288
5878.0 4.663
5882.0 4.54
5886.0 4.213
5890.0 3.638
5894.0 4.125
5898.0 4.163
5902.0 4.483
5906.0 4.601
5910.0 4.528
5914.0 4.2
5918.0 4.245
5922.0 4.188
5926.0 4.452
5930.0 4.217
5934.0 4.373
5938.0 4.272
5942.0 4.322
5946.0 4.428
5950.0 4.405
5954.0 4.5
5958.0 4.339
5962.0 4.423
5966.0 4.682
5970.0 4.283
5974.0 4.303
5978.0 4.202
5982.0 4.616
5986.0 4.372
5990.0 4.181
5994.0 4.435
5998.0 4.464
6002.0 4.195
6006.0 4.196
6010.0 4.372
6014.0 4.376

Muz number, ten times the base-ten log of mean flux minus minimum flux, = -8.8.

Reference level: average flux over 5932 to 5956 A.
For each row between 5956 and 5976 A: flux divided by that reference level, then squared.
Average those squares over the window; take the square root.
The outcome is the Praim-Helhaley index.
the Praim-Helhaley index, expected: 1.01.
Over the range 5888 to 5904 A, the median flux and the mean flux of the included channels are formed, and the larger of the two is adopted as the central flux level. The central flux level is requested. 4.14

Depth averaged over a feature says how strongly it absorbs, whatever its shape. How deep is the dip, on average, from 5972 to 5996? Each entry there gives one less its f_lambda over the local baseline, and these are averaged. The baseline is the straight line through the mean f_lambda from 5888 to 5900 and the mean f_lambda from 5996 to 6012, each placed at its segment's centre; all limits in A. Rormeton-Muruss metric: -0.025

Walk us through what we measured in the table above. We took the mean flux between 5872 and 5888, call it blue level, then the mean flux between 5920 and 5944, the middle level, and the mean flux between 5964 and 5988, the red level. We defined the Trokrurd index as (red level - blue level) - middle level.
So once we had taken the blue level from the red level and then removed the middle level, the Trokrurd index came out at -4.6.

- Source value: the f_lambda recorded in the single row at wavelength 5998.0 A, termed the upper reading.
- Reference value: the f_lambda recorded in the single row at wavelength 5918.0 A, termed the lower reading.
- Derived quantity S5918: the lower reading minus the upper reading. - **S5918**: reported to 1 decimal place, -0.2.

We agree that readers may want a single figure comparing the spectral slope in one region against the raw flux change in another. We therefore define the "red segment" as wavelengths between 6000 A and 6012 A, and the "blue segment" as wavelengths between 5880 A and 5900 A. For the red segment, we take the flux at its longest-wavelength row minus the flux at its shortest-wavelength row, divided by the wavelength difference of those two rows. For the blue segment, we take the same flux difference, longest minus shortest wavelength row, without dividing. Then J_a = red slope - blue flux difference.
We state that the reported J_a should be 0.40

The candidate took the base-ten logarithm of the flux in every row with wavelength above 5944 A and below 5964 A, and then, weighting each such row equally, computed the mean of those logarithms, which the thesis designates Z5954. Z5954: 0.645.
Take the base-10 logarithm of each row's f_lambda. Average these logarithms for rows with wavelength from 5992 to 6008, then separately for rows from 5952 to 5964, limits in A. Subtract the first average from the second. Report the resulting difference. 0.010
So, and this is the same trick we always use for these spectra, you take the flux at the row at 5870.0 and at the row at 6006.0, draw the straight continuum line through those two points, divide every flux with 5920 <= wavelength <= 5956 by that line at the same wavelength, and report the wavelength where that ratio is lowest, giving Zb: 5922.0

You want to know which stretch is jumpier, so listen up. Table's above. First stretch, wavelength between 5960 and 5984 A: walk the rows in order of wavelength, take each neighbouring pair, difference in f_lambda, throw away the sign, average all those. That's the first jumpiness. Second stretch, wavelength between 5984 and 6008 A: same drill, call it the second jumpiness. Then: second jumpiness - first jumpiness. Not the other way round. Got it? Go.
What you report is -0.09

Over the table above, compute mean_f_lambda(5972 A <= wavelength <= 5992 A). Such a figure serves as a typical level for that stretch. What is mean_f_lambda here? 4.33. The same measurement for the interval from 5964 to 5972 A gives 4.48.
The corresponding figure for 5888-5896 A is 3.88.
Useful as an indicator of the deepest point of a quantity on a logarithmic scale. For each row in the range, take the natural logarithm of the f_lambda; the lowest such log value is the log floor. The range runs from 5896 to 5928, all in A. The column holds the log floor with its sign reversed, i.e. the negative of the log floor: -1.43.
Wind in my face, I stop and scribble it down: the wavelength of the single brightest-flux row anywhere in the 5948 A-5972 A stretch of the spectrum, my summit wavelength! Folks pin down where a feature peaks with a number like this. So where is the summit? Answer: 5966.0 A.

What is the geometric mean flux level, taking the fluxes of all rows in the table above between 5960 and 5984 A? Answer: 4.41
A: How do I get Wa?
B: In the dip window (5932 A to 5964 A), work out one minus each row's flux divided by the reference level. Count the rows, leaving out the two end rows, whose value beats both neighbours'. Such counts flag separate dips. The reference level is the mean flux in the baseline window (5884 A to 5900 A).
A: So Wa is 3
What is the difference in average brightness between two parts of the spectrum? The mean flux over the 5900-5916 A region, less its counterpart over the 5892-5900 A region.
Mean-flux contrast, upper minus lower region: 0.31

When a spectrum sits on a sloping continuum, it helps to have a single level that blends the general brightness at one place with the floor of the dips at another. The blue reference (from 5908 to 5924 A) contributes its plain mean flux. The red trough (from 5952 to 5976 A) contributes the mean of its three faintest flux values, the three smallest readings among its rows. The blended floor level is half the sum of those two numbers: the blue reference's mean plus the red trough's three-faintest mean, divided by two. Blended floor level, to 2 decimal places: 4.30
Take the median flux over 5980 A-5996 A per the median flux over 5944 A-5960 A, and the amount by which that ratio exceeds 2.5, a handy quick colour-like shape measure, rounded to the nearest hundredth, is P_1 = -1.50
